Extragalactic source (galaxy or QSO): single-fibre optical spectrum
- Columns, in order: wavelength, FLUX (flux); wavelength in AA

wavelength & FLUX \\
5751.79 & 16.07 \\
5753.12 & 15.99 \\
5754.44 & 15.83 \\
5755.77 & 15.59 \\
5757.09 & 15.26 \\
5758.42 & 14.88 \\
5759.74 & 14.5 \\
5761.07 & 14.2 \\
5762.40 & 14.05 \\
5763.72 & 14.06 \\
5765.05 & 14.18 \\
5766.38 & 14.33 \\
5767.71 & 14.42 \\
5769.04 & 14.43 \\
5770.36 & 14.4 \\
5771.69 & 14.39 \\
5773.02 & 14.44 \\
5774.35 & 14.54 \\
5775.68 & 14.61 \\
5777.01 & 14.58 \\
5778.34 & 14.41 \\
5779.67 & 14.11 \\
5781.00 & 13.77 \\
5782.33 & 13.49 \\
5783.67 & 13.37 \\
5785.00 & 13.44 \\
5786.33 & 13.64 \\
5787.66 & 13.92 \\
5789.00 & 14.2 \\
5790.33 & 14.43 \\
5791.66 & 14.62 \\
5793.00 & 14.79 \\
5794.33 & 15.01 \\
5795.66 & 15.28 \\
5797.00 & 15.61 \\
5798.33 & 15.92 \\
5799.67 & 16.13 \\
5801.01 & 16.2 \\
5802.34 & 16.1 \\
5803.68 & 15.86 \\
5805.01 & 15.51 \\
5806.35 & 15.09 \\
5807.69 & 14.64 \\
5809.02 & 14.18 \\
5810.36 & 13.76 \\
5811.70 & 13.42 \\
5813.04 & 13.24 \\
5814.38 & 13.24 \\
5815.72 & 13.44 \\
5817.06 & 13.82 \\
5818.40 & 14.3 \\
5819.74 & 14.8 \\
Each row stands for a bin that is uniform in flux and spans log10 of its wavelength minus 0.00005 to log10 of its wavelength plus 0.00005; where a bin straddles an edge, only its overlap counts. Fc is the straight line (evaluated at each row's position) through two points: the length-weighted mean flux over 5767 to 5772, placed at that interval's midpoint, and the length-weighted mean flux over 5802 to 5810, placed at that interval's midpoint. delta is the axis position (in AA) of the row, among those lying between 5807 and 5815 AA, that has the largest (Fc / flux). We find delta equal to 5814.38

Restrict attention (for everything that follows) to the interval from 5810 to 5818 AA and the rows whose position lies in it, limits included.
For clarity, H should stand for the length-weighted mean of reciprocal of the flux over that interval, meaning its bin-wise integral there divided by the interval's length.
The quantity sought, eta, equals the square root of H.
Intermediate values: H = 0.0740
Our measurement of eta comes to 0.272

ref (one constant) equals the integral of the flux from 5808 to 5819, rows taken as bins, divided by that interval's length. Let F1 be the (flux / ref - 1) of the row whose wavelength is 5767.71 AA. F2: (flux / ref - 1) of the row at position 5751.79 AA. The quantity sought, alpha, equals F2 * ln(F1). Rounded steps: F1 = 0.05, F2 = 0.173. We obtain -0.51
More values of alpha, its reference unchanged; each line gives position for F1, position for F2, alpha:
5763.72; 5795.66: -0.42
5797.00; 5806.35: -0.20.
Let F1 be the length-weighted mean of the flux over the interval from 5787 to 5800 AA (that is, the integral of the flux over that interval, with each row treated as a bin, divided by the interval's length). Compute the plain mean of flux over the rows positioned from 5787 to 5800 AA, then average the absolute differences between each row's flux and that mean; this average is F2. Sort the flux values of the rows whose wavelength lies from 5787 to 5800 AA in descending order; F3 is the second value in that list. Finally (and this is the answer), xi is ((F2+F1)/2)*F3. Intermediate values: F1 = 15.0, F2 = 0.6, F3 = 15.92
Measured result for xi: 124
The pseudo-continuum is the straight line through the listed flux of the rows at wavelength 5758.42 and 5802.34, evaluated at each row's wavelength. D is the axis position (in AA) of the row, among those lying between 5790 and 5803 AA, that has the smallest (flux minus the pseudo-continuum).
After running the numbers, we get 5790.33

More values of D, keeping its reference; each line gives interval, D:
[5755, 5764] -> 5763.72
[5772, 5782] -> 5781.00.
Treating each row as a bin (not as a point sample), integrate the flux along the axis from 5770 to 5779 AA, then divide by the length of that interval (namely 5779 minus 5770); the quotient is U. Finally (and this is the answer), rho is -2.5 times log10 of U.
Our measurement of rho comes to -2.902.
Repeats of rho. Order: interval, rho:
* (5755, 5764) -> -2.918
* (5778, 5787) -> -2.844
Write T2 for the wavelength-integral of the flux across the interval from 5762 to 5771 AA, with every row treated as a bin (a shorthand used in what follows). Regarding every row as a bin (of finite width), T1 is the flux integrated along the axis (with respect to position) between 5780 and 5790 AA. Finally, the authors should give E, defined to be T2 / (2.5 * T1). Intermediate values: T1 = 137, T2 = 129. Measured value 0.375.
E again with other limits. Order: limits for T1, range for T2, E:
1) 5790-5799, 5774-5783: 0.376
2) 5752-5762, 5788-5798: 0.391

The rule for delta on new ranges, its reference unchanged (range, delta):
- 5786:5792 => 5786.33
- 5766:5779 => 5778.34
